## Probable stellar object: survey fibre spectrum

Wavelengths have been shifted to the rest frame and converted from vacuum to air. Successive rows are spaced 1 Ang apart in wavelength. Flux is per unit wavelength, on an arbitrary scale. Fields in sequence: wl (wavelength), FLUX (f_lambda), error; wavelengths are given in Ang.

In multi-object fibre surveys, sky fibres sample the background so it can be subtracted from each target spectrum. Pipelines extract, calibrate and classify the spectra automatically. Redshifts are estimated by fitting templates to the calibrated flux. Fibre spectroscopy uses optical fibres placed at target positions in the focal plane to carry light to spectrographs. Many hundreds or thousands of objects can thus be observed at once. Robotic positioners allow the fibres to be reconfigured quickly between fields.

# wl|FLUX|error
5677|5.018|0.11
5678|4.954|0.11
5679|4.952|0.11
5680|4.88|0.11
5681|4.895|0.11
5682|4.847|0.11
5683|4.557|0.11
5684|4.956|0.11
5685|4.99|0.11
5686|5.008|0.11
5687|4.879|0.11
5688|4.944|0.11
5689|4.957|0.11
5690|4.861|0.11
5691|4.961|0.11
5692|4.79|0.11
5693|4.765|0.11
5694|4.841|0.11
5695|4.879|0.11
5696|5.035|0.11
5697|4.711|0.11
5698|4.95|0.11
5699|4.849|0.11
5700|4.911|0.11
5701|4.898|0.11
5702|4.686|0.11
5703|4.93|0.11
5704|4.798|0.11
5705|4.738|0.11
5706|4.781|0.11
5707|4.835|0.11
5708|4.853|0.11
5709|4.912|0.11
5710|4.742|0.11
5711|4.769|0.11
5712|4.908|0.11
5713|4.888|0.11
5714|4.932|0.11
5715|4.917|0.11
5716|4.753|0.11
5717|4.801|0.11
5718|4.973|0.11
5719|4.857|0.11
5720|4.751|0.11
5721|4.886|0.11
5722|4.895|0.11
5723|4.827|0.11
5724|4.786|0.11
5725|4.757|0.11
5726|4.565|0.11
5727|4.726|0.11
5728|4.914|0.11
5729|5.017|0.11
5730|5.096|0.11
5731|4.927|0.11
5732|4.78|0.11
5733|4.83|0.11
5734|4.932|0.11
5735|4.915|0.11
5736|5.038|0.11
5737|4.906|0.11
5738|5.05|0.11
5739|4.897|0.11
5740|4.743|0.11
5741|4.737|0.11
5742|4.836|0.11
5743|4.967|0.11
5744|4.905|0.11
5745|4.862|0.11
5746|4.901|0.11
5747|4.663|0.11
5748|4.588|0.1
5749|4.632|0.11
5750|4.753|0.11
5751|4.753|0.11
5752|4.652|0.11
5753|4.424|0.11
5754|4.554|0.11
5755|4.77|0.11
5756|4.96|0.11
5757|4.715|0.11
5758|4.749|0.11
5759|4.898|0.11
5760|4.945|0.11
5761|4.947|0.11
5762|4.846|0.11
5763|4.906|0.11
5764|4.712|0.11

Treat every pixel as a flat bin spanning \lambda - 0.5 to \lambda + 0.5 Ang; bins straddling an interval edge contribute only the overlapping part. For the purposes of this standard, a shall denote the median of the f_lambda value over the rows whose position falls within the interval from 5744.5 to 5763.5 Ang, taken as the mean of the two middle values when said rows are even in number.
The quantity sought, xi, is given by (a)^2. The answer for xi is 22.6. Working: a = 4.75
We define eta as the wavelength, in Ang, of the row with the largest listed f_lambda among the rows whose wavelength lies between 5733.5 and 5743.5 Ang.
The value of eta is 5738 Ang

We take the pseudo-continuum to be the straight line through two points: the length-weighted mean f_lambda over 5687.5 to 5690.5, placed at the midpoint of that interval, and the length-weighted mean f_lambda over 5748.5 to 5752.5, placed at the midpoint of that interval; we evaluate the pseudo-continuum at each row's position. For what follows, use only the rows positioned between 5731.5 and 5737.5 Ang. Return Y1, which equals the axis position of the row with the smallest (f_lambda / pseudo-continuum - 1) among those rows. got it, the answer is 5732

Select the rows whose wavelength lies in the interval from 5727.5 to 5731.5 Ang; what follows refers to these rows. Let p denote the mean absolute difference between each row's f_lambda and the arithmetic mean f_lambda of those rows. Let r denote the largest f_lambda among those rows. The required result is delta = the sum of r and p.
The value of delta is 5.16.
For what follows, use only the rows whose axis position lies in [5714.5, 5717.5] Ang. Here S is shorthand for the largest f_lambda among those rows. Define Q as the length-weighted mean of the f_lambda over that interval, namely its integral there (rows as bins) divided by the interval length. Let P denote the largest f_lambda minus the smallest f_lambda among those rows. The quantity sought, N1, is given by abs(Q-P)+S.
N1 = 9.58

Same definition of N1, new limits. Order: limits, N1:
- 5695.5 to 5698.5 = 9.61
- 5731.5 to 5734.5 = 9.63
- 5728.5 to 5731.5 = 9.94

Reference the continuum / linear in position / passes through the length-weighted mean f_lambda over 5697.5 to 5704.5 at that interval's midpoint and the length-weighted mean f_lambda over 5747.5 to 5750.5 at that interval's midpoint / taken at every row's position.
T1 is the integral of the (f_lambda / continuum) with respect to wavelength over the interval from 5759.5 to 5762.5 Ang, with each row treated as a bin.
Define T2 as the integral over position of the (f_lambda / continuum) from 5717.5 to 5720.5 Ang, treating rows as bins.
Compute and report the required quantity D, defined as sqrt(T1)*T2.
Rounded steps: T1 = 3.20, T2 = 3.05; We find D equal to 5.45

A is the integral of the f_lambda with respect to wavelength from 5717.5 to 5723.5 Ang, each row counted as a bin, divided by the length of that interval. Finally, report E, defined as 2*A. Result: 9.7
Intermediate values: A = 4.86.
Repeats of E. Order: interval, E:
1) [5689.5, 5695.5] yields 9.7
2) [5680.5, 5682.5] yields 9.7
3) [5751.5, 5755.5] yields 9.2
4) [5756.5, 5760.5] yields 9.7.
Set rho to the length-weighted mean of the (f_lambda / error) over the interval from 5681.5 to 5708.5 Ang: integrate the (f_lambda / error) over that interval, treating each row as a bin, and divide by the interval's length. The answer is 44.2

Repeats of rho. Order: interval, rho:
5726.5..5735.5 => 44.6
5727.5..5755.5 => 44.0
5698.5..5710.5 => 43.9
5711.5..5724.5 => 44.2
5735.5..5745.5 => 44.5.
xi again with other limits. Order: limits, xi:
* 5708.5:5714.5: 24.0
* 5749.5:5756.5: 22.6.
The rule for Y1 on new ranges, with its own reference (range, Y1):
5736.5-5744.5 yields 5741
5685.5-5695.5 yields 5693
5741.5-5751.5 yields 5748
